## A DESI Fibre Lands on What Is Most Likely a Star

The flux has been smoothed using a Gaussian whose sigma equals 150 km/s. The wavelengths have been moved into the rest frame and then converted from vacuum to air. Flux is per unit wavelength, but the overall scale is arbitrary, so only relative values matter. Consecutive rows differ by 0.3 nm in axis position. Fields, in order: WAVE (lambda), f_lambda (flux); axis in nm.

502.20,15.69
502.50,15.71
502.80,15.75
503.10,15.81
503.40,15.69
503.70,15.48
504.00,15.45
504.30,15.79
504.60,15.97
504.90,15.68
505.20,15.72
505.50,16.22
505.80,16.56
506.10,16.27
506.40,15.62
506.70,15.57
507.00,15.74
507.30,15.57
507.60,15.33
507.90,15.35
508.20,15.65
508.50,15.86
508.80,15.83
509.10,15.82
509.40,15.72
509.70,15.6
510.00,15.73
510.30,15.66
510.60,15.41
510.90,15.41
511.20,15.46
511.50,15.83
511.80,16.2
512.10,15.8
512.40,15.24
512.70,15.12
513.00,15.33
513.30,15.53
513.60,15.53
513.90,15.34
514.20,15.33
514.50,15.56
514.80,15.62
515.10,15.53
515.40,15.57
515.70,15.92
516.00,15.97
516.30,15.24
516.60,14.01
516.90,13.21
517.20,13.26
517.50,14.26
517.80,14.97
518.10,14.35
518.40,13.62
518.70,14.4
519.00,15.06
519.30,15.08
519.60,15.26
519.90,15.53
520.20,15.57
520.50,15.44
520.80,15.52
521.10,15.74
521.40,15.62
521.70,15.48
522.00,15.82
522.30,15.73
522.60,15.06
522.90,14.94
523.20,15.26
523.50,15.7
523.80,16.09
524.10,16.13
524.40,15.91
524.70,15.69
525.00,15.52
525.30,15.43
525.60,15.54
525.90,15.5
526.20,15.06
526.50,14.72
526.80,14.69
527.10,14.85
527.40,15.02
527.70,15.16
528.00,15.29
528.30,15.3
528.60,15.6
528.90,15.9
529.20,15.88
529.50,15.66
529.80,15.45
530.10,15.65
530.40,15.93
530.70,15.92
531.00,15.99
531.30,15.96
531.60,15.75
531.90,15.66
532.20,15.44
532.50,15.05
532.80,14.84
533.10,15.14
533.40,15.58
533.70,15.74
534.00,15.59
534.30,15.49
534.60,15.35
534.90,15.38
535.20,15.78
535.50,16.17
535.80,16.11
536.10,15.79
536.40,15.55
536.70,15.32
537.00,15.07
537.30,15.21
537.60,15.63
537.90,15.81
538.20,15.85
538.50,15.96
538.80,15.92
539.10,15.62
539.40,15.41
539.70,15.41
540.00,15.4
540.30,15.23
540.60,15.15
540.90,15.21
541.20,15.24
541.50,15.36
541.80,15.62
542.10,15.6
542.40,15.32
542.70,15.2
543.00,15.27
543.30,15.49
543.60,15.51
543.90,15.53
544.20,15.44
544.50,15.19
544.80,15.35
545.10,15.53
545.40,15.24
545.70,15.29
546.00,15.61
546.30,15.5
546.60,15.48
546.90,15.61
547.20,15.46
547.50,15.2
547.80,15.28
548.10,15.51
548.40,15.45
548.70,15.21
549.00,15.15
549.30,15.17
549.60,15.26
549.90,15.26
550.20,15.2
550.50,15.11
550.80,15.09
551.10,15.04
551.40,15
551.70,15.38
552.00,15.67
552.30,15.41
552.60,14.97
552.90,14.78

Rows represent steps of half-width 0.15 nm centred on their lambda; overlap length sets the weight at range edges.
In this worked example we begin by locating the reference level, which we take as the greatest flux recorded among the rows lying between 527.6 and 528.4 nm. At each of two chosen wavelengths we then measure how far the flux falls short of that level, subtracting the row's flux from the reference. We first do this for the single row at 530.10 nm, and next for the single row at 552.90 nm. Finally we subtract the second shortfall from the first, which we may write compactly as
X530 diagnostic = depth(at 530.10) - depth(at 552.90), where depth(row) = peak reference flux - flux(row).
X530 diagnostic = -0.87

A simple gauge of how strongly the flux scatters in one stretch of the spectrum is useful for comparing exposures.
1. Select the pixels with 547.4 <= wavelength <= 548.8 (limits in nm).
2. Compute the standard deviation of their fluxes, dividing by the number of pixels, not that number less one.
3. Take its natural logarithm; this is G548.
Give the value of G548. -2.1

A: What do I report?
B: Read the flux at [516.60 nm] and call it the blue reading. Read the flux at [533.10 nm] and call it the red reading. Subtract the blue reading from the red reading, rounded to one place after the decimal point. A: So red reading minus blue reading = 1.1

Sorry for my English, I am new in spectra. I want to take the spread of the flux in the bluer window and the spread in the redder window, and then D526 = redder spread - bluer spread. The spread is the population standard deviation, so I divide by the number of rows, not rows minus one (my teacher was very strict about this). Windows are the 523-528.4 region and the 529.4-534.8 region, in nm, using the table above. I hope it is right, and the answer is -0.10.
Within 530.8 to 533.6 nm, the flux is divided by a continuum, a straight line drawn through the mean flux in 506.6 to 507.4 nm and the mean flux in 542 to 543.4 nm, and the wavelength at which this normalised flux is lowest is 532.80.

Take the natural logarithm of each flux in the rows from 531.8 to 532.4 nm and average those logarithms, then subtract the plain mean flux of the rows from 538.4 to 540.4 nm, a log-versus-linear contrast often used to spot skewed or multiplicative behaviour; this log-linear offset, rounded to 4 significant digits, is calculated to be -12.82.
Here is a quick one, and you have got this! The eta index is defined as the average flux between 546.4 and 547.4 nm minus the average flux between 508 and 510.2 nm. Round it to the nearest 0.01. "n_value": -0.23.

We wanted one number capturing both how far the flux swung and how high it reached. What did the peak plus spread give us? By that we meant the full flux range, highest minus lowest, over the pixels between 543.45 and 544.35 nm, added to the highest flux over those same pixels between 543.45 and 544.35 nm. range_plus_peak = 15.6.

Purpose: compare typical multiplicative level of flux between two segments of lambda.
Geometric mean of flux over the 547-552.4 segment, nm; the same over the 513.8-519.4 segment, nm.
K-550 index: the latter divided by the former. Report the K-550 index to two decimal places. 0.97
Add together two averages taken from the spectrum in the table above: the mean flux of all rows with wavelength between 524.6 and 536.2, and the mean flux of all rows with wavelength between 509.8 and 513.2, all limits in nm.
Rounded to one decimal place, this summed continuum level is 31.1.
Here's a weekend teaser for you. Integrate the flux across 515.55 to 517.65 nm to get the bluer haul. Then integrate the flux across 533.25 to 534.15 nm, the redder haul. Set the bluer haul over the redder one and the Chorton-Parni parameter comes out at 2.2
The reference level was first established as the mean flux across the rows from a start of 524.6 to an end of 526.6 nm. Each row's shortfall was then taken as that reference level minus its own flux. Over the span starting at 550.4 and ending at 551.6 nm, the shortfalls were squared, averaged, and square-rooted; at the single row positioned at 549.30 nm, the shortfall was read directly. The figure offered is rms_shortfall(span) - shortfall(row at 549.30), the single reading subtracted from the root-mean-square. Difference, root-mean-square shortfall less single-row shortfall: 0.11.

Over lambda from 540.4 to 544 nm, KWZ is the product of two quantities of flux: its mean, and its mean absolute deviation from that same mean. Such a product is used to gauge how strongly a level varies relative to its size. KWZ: 2.2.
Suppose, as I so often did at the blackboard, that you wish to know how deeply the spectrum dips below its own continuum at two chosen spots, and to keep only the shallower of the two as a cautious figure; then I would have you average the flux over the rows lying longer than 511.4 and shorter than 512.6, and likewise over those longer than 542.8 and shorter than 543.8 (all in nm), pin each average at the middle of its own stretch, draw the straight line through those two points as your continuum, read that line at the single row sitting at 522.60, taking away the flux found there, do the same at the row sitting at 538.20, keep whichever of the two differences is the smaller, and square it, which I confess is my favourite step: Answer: 0.14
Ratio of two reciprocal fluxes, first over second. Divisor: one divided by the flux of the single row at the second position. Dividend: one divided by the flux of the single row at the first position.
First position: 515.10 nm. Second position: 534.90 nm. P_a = 0.990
